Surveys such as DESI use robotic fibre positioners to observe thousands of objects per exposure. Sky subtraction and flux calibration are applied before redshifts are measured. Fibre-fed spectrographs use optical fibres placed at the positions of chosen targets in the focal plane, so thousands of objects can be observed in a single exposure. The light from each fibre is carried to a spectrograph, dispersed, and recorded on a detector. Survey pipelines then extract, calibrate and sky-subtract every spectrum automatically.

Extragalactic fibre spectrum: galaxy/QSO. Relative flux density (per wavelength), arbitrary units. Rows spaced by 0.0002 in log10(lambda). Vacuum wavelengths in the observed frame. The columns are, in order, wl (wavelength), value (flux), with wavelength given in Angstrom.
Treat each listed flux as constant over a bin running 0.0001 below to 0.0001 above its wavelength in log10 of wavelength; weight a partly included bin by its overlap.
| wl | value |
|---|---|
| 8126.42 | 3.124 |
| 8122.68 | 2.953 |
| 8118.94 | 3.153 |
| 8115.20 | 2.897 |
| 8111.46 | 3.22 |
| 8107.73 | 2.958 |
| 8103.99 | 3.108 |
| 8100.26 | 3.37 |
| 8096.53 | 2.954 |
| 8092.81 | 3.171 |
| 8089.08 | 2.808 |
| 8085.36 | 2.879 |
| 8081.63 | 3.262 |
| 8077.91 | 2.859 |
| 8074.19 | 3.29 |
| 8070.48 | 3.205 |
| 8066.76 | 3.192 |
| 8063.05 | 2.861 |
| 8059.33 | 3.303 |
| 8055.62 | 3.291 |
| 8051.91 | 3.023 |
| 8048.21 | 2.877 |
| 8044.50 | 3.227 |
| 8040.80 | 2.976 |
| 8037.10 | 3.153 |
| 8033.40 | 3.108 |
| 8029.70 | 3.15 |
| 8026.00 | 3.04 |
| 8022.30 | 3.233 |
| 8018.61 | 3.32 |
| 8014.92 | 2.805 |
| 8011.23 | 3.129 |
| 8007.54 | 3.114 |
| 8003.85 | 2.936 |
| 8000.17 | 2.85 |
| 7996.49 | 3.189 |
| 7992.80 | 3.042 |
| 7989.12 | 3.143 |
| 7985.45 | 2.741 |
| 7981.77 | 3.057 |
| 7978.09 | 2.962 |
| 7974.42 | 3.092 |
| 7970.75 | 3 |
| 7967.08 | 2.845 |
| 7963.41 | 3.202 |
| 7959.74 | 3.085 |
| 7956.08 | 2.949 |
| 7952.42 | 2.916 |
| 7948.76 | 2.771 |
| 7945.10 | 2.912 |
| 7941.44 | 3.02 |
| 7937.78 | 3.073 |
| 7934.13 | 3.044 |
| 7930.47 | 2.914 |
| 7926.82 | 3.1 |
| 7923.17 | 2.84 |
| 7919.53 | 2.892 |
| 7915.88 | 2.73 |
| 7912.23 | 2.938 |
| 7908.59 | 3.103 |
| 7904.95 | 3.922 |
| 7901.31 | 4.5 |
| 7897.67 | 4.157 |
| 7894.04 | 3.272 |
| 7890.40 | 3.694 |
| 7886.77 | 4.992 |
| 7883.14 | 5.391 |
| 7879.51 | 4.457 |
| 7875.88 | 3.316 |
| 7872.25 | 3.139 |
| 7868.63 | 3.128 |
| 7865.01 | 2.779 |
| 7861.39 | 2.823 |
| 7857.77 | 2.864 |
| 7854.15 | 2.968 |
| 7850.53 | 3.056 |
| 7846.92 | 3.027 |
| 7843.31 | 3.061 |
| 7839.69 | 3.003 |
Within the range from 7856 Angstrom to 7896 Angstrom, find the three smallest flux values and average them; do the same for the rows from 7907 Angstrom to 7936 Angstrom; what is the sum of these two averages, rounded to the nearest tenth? 5.6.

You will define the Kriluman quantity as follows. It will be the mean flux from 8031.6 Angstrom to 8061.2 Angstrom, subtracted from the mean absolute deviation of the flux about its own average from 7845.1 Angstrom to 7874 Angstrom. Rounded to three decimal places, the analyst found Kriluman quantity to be -3.005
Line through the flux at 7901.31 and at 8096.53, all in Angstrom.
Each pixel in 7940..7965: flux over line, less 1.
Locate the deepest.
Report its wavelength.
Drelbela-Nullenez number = 7948.76 Angstrom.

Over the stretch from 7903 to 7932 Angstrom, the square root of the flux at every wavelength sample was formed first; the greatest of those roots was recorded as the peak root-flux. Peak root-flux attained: 1.98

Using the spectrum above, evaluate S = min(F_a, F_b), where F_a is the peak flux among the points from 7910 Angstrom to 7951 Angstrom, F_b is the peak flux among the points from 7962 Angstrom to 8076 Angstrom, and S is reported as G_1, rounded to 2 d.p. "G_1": 3.10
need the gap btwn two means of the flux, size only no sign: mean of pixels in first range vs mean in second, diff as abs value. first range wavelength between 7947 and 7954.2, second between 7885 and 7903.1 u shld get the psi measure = 1.28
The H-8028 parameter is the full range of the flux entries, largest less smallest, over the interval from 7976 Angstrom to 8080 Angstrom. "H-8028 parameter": 0.6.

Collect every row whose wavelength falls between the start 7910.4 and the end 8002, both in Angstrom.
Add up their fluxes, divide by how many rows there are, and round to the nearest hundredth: 2.97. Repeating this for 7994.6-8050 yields 3.07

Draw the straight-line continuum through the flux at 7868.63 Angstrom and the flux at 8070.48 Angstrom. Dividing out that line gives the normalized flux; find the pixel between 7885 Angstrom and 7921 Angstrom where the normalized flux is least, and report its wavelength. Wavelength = 7915.88 Angstrom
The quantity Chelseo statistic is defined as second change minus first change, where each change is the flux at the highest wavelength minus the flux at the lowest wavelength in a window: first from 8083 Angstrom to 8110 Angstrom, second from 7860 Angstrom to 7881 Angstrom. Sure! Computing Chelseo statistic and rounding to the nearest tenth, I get 1.6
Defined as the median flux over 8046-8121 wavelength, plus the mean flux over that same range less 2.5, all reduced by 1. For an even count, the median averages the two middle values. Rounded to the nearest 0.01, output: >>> 2.71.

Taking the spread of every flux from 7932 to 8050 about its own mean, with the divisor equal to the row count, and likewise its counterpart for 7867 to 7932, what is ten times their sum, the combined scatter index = 9.2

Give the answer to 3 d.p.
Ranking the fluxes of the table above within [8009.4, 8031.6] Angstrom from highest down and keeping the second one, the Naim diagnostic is 3.233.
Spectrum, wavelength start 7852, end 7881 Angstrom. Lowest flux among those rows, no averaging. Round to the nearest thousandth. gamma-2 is 2.779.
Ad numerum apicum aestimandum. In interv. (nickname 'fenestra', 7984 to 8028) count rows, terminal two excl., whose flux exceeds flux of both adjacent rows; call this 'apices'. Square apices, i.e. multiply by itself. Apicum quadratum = 16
